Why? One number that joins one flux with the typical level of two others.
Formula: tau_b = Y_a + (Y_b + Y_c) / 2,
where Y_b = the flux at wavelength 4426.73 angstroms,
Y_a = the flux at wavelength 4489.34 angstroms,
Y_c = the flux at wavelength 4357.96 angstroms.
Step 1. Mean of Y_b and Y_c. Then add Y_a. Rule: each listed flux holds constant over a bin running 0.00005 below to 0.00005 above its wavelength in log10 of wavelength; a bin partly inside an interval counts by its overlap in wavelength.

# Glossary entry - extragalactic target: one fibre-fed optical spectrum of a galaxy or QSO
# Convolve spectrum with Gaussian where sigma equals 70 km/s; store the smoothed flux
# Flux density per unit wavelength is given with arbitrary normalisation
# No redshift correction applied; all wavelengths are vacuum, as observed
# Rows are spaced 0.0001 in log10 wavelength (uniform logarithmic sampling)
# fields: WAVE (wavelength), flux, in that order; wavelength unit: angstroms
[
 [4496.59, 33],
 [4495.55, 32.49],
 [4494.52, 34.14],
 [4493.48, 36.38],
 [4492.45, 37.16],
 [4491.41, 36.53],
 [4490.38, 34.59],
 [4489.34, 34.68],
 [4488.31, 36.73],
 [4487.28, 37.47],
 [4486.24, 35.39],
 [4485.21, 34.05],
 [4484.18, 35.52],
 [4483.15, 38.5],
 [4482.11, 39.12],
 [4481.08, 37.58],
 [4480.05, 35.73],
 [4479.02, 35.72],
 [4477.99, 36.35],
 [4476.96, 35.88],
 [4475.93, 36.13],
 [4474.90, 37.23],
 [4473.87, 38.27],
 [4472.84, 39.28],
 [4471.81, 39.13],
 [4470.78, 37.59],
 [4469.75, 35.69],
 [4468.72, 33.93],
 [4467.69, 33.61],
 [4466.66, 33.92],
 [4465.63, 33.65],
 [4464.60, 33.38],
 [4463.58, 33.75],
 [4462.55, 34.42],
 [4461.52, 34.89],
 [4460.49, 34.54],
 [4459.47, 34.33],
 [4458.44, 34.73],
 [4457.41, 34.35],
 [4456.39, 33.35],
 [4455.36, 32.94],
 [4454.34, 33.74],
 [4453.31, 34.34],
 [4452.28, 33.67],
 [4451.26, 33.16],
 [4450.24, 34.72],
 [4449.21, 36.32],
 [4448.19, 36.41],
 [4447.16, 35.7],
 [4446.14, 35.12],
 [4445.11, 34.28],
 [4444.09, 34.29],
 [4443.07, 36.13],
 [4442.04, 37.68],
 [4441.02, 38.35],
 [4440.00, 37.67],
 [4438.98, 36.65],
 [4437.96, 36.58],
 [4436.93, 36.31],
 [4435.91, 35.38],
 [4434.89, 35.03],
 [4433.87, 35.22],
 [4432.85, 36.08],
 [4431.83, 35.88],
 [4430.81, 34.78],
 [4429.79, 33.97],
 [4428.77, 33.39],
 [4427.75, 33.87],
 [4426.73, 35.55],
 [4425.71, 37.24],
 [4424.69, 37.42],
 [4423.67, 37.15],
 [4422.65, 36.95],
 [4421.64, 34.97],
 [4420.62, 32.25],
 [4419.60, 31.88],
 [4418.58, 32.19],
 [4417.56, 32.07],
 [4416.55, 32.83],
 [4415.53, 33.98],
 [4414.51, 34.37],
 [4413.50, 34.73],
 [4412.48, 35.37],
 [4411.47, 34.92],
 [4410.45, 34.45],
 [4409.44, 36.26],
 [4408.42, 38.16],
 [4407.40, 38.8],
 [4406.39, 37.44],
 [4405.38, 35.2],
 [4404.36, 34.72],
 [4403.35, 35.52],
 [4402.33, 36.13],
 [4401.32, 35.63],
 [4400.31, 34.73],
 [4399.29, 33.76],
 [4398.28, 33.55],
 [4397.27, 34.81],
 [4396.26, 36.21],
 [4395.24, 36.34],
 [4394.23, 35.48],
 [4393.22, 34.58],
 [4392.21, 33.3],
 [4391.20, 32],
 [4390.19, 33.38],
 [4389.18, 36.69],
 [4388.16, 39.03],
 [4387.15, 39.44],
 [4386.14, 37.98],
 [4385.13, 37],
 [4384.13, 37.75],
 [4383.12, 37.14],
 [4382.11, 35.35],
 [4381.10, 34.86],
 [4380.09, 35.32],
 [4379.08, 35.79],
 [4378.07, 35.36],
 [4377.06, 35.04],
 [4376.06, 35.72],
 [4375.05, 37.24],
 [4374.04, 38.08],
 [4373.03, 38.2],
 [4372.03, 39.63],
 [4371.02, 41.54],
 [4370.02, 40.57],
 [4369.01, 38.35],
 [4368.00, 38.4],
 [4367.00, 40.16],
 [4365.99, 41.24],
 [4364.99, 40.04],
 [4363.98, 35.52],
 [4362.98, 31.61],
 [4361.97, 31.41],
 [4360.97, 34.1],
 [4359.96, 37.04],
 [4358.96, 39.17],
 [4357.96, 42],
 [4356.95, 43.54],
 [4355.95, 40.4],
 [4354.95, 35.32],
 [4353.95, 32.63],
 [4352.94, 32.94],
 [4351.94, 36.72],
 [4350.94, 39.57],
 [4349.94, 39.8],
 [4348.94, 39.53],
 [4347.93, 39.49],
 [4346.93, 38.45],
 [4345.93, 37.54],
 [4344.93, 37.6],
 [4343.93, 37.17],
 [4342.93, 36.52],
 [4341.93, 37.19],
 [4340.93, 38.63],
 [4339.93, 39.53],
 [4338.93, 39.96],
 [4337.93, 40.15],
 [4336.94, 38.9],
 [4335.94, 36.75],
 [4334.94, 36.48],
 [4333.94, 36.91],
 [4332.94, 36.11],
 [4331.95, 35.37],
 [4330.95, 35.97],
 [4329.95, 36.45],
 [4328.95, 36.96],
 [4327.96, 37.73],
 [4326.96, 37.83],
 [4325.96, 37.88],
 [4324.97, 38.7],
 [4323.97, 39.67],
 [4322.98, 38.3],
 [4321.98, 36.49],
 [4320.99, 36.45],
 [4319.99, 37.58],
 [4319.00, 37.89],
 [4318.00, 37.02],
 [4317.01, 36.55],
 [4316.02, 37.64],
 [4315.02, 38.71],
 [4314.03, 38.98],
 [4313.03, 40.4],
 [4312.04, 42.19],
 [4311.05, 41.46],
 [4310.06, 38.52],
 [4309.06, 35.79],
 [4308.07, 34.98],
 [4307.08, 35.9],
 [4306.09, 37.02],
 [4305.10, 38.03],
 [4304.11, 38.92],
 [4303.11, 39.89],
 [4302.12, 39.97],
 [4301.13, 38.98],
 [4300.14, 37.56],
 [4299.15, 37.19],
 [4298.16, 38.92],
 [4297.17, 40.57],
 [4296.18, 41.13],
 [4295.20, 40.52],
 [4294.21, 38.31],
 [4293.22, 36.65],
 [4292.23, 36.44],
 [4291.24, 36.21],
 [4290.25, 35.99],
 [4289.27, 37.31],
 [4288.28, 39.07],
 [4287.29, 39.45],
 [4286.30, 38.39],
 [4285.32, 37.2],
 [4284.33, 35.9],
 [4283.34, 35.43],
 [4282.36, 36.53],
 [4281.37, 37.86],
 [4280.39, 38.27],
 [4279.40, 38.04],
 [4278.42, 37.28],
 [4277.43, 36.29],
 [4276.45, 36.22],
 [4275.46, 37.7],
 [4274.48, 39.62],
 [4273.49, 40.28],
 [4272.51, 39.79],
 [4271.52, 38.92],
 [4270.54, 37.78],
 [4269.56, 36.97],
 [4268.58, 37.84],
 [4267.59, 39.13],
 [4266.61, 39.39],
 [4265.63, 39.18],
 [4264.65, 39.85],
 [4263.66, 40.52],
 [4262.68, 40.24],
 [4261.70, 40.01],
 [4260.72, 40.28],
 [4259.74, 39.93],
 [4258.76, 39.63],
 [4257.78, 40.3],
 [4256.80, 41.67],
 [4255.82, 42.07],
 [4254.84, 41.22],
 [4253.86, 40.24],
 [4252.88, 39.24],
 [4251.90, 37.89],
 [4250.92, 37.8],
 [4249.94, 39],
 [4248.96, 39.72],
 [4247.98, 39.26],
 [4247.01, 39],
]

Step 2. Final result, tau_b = 73.5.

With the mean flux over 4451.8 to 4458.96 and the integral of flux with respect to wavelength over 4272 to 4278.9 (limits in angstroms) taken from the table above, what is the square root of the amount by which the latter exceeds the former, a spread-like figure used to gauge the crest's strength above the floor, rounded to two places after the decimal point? 15.14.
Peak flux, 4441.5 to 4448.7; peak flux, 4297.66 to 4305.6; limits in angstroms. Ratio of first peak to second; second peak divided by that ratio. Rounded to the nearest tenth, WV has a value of 42.4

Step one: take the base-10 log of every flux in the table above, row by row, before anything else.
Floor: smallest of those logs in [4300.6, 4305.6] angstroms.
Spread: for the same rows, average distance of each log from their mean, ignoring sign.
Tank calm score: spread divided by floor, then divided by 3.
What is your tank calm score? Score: 0.0014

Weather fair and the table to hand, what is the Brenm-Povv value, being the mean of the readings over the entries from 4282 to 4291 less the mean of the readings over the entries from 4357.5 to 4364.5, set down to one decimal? 1.4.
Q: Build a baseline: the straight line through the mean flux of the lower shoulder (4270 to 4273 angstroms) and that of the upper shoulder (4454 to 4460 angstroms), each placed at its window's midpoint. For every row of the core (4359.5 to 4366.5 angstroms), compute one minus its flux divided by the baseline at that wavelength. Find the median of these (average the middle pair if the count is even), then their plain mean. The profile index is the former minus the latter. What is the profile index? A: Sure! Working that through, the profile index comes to 0.008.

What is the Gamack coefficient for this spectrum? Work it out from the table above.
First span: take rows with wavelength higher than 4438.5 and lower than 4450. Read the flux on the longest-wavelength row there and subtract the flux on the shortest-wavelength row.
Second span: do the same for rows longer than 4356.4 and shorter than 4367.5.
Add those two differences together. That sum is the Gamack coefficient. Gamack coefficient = -3.7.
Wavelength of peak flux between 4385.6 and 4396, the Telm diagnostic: 4387.15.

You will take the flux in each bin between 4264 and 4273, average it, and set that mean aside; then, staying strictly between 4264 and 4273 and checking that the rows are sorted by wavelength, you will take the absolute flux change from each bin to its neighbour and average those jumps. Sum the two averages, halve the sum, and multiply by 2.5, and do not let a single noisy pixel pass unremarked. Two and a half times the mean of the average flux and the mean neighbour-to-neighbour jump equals 49.4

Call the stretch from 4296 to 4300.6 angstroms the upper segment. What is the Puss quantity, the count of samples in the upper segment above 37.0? 5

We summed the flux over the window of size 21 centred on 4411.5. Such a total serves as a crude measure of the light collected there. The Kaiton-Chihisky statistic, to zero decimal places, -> 732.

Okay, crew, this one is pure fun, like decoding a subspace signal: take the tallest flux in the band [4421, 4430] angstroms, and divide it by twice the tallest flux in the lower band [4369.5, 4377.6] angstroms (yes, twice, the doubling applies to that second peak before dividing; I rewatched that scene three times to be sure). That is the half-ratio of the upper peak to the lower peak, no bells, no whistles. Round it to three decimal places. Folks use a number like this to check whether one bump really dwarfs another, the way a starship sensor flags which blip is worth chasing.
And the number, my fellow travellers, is 0.450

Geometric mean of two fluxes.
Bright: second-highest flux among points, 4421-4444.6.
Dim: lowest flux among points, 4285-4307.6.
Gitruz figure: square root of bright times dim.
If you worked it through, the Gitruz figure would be 36.8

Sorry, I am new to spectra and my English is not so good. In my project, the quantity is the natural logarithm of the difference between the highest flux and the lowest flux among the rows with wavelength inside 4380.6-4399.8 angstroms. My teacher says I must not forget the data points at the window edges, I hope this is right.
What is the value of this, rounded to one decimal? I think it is 2.0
